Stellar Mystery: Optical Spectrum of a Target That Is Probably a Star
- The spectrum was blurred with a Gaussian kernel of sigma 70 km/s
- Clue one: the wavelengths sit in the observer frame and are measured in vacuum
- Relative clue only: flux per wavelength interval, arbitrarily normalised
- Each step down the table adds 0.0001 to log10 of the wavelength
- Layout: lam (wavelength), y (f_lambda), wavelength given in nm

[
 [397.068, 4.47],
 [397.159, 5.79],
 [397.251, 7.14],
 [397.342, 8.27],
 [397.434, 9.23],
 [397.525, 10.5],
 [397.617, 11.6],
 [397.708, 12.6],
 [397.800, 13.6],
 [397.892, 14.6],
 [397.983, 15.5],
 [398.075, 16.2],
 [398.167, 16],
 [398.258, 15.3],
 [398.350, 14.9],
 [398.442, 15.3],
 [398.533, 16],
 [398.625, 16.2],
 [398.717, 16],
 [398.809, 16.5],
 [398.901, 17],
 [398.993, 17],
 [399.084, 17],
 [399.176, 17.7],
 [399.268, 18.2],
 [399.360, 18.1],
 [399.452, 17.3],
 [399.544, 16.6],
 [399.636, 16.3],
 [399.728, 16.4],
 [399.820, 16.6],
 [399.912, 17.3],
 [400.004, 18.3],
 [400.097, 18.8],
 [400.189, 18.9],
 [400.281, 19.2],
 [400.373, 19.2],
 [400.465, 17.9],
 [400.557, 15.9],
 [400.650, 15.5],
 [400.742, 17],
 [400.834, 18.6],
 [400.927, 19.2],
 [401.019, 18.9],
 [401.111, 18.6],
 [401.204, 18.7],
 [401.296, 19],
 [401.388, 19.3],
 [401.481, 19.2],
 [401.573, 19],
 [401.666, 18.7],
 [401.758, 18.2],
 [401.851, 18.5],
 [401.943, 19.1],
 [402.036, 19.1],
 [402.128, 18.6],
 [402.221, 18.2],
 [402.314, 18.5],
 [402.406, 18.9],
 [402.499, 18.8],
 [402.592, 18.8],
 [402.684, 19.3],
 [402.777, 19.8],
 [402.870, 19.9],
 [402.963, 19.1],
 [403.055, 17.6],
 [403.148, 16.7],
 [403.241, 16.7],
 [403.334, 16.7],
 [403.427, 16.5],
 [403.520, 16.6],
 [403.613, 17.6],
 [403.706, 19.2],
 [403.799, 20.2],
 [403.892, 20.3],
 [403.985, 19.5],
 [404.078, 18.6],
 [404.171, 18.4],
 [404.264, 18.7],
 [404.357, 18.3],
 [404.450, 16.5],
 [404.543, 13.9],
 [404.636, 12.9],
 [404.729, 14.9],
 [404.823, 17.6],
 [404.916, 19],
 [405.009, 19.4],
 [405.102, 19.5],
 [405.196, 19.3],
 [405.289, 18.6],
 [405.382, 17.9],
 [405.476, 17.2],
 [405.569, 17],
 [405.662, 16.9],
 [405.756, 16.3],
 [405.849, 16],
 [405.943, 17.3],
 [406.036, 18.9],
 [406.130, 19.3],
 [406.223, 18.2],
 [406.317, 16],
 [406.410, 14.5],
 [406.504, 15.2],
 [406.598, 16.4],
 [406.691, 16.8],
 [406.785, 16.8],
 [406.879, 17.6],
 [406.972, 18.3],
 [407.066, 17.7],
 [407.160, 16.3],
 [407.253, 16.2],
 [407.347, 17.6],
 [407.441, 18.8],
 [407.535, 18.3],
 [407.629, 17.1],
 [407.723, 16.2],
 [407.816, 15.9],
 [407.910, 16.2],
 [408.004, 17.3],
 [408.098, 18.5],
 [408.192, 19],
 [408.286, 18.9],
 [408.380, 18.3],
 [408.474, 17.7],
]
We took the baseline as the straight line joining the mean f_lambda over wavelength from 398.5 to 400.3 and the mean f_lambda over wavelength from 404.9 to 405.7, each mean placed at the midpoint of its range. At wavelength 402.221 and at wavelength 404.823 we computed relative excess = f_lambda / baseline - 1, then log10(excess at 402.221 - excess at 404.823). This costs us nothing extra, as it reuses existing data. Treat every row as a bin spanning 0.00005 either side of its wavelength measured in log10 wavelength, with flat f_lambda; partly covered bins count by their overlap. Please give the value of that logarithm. -1.2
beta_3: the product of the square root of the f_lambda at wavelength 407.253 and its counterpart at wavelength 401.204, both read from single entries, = 17.4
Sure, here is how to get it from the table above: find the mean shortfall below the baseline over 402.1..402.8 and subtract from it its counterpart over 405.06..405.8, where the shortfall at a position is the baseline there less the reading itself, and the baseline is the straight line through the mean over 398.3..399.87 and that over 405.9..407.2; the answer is -1.2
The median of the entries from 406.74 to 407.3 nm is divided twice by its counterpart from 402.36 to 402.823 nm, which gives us 0.048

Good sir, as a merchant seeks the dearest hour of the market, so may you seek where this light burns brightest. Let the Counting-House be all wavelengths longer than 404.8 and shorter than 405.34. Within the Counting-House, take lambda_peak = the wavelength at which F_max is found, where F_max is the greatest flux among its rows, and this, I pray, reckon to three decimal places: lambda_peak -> 405.102 nm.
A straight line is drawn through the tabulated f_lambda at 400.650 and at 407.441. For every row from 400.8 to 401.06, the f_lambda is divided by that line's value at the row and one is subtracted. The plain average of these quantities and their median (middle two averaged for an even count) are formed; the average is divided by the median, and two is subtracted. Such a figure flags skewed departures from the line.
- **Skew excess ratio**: -0.98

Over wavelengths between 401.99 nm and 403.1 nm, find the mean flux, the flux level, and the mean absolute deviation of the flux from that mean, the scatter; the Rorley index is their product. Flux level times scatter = 8.8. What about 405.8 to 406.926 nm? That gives 18.9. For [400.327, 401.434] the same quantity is 19.1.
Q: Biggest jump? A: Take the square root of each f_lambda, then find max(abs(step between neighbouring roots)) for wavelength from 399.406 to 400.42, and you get 0.12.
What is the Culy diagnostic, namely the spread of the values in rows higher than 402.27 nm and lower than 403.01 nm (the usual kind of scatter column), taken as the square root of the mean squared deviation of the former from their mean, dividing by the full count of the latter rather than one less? 0.47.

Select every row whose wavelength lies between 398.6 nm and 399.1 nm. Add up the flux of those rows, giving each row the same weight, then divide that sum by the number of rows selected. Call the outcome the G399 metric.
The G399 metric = 16.6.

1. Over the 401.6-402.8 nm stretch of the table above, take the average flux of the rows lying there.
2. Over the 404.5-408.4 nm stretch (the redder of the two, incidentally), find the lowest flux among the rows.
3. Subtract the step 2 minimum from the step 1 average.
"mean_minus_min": 6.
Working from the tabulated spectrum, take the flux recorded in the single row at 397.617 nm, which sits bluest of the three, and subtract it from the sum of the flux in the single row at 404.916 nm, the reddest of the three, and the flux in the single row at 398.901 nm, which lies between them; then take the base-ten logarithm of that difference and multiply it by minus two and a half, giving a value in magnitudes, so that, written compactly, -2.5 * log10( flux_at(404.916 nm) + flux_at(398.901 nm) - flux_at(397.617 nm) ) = -3.5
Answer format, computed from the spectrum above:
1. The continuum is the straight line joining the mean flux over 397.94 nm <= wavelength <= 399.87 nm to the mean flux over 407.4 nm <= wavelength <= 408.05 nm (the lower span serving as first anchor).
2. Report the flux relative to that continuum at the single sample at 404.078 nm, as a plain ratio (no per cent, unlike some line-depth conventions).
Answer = 1.104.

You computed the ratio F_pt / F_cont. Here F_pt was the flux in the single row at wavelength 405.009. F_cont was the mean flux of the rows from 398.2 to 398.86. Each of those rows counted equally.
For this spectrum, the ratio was 1.2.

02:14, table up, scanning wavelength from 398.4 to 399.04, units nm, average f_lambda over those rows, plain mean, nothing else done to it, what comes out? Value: 16.3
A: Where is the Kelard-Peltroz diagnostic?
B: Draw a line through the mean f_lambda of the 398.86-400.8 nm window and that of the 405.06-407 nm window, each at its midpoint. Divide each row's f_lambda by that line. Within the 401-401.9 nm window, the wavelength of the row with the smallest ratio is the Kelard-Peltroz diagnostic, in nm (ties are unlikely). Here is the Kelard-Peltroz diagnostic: 401.758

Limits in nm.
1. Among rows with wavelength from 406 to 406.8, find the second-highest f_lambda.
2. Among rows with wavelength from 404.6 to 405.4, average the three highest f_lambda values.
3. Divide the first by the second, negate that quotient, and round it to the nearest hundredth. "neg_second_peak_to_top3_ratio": -0.97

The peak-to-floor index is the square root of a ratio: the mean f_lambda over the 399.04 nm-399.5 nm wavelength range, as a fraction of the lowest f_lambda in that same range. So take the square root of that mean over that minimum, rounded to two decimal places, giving 1.02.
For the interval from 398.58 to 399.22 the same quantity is 1.02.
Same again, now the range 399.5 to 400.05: 1.02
